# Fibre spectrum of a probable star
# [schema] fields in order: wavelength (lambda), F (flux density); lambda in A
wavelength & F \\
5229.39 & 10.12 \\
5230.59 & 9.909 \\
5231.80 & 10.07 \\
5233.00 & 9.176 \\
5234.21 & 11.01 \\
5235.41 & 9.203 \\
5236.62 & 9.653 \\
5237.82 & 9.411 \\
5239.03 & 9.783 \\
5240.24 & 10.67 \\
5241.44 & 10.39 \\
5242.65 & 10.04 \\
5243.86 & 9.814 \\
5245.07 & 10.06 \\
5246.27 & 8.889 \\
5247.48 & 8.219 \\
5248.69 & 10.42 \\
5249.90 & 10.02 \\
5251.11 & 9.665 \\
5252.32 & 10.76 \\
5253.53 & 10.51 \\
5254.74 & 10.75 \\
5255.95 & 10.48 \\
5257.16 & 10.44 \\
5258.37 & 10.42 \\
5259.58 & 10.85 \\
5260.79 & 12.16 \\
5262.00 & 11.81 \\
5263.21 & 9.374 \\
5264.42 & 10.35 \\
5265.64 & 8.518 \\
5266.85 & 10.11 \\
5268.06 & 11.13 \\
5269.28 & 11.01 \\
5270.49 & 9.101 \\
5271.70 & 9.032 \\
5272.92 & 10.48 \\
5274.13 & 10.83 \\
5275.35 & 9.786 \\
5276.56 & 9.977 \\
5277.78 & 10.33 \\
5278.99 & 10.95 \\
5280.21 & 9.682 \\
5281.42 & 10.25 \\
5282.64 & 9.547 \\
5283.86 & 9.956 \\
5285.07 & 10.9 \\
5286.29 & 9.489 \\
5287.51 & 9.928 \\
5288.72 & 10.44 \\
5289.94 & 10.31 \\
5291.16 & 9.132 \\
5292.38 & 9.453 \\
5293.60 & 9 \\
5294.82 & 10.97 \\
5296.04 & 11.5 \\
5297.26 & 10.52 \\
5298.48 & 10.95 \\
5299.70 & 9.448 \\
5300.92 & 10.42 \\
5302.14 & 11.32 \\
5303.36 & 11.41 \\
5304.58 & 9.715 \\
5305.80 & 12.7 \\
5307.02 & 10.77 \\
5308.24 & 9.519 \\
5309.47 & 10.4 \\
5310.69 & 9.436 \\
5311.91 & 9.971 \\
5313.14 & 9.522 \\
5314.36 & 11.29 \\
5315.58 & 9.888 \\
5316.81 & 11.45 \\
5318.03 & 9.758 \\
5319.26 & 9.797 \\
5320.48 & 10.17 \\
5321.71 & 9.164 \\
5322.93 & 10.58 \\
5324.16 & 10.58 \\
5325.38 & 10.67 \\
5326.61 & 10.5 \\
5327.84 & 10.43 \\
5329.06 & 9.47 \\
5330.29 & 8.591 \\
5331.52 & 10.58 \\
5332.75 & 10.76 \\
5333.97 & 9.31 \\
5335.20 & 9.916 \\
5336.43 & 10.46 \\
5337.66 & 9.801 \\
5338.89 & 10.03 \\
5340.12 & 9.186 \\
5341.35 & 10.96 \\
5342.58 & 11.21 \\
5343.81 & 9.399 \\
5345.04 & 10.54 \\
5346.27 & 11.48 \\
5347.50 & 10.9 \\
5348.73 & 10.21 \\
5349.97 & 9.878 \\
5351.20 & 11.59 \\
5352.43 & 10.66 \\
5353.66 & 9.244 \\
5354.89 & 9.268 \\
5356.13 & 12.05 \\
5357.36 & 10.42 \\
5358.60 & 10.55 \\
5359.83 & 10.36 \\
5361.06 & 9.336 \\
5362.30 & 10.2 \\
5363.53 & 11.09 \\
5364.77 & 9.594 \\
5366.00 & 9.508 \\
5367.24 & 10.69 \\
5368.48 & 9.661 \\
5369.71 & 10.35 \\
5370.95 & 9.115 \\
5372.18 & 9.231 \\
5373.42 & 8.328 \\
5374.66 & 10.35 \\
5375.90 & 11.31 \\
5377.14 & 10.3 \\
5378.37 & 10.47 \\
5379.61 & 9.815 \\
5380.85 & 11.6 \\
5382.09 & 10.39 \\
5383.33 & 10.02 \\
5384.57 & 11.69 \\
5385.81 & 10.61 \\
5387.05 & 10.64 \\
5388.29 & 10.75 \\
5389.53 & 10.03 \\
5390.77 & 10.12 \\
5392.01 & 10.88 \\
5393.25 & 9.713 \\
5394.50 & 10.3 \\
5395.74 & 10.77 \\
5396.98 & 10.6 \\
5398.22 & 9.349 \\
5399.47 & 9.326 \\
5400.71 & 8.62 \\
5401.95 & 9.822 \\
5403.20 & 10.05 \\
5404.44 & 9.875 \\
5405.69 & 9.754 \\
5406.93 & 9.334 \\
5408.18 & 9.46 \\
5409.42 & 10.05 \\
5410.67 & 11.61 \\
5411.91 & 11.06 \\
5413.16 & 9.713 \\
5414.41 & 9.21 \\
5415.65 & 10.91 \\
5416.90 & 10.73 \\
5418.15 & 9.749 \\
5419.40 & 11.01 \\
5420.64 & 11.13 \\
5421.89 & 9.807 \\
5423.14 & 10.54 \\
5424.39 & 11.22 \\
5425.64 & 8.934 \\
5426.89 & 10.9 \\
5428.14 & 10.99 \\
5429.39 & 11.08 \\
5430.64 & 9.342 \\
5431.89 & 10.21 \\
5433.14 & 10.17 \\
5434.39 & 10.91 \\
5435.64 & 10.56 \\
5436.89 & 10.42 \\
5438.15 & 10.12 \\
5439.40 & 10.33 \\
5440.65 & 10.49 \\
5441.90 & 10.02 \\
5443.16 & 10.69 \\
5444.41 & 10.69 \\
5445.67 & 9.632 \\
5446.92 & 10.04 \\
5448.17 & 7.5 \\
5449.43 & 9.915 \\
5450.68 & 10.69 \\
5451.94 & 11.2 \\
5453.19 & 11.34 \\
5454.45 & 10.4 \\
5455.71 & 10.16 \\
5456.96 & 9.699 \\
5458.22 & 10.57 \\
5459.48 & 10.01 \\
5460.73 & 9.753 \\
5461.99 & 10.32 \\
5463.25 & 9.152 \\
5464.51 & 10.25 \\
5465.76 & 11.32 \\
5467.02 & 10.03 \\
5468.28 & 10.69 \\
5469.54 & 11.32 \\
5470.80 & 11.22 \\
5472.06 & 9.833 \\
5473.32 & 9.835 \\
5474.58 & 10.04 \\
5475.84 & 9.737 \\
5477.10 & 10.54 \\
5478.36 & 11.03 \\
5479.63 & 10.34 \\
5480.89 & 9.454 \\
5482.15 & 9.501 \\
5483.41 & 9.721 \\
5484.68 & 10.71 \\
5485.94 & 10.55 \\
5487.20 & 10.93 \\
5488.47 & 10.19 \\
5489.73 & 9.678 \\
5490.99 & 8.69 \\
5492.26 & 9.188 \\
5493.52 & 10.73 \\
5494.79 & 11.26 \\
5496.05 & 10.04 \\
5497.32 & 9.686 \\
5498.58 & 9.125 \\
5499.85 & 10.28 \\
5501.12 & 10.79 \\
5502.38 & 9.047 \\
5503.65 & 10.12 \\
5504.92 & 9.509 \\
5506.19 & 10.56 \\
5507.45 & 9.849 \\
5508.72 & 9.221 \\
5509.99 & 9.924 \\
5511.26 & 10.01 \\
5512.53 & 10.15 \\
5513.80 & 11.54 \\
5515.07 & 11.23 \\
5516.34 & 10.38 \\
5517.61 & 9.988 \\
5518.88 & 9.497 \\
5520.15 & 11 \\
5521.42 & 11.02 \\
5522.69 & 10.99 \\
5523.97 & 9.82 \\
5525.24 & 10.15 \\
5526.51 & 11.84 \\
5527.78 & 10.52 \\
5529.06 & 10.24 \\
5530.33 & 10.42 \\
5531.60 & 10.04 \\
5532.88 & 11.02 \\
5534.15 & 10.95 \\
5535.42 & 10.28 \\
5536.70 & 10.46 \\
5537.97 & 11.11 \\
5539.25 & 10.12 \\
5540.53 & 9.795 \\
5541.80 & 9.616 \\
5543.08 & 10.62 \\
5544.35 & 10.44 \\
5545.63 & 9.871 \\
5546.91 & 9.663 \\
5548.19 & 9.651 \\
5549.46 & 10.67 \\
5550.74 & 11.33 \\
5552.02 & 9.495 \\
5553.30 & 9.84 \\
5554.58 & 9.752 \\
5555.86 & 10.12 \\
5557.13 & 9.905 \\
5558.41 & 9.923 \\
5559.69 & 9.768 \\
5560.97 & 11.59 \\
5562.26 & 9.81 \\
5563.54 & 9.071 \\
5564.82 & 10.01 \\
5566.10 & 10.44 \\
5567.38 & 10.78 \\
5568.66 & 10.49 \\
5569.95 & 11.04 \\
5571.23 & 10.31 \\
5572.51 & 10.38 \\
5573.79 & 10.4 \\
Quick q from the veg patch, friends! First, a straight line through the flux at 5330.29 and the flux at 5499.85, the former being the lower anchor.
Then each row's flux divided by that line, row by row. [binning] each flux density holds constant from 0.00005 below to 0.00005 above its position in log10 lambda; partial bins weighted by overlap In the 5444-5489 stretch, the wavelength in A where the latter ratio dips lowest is 5448.17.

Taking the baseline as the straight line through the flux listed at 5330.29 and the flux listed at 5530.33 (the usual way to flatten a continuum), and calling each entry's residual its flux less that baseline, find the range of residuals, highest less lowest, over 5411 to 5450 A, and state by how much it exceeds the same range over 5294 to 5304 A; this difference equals 1.9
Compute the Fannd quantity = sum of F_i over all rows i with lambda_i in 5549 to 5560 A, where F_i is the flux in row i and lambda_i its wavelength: 90.8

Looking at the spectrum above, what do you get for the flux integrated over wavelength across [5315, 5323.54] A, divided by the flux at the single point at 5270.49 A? 9.5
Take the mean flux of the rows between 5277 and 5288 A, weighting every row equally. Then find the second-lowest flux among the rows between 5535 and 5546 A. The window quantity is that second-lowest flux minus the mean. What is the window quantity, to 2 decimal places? -0.32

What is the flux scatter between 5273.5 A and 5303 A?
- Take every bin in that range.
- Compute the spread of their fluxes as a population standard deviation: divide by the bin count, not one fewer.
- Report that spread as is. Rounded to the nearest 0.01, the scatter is 0.68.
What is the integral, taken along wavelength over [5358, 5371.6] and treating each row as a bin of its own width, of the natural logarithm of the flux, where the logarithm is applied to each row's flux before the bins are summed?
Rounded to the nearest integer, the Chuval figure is 31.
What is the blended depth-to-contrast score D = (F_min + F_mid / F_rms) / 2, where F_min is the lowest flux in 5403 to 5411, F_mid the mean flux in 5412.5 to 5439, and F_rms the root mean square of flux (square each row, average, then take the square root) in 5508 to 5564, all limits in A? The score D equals 5.2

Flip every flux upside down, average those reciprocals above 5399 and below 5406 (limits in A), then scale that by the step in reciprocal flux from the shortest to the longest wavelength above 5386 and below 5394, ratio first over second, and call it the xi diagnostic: 12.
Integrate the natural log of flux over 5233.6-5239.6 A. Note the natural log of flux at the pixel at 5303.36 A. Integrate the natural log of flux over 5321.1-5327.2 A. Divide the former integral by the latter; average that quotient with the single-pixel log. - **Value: 1.70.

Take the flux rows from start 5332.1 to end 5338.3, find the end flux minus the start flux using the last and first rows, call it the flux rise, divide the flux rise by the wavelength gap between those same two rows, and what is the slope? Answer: -0.20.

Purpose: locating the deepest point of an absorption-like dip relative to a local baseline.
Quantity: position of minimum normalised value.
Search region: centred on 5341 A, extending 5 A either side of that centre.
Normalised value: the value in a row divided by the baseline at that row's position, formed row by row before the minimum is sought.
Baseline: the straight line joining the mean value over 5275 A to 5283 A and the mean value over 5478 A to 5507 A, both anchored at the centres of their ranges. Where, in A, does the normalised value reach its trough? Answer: 5340.12 A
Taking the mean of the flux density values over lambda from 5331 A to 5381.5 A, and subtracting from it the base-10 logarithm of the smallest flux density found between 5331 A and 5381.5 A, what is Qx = 9.32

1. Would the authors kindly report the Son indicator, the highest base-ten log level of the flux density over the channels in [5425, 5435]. 1.045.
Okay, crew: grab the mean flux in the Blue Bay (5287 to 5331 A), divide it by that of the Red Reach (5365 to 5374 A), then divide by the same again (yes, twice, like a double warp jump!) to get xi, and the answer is 0.112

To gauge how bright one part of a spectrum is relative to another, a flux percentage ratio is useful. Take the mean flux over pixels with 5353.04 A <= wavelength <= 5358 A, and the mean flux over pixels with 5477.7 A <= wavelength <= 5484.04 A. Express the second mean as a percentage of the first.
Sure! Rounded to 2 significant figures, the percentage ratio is 98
